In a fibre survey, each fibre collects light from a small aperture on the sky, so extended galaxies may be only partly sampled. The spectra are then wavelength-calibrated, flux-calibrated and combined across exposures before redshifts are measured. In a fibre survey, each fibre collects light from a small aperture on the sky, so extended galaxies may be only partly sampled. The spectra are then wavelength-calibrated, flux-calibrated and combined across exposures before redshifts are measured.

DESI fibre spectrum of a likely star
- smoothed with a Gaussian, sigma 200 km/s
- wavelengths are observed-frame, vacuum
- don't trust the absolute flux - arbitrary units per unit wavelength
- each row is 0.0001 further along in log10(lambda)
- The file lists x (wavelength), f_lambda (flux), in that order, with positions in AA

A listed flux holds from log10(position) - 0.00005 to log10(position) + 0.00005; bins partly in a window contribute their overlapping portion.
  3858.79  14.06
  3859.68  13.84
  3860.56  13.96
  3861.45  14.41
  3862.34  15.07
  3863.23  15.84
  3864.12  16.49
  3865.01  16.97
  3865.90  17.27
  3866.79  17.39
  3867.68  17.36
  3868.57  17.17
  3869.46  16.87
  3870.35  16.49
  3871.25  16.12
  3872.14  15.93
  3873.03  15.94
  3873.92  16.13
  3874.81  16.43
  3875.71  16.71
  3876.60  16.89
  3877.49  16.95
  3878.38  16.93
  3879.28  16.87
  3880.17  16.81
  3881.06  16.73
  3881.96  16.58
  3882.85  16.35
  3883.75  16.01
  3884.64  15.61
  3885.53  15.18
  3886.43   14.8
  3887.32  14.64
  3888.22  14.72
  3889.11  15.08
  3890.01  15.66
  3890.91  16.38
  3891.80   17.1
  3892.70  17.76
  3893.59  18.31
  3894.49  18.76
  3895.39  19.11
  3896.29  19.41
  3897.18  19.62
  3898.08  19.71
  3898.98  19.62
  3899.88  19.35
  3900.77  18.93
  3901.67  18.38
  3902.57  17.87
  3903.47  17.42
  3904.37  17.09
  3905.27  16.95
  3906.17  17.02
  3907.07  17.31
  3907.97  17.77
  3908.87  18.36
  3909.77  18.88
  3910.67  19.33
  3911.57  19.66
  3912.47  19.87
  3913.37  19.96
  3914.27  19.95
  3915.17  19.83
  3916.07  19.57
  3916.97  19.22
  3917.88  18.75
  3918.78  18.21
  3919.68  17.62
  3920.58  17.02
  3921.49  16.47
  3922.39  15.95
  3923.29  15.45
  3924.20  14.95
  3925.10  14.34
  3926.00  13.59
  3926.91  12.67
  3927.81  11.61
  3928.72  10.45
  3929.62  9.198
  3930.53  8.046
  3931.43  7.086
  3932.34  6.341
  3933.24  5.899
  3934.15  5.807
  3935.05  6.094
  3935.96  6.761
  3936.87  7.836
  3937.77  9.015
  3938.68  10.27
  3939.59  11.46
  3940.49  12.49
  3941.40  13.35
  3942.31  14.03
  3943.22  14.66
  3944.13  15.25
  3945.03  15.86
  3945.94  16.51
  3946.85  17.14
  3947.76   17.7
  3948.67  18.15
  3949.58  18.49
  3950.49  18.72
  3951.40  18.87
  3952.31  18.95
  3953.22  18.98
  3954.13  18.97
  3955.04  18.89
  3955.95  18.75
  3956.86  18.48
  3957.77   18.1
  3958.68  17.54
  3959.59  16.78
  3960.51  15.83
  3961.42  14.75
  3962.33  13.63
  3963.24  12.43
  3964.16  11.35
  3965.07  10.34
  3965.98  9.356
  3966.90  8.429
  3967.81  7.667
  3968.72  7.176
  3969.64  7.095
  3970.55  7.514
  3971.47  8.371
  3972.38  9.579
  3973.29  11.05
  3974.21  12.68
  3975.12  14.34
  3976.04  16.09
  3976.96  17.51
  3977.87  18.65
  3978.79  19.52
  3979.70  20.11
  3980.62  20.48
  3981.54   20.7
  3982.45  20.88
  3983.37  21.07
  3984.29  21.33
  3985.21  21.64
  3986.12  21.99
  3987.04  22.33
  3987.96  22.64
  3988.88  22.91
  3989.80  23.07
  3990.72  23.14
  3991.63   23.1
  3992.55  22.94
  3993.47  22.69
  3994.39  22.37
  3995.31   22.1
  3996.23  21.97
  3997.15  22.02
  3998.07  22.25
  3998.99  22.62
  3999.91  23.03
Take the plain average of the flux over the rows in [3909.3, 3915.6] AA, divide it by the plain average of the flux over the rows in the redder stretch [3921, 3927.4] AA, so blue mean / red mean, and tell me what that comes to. 1.33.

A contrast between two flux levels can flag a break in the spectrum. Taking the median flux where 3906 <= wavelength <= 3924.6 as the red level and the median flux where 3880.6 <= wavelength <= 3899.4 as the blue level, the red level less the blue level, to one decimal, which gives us 1.8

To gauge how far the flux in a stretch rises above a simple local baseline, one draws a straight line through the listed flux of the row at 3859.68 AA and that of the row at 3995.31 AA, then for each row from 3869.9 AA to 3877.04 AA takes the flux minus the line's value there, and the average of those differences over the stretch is 1.6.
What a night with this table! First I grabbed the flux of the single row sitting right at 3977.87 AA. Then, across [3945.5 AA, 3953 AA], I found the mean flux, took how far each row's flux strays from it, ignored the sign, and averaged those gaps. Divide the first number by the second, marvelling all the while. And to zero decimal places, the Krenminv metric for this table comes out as 26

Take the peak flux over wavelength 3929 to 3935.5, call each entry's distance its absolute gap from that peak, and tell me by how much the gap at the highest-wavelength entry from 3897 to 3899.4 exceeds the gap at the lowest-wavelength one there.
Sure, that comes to 0.0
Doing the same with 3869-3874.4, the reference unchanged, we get -0.7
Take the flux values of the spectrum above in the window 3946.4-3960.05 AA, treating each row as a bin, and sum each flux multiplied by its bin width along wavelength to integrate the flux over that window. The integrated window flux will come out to 250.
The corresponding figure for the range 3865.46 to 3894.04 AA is 469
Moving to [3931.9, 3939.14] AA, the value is 53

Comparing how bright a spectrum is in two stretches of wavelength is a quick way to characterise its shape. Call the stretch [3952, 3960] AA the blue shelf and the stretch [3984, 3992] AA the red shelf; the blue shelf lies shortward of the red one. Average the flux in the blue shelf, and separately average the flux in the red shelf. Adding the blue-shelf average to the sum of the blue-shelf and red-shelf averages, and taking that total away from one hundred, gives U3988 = 41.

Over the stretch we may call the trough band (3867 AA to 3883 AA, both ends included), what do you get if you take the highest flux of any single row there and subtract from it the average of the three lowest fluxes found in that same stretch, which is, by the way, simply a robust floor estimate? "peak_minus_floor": 1.4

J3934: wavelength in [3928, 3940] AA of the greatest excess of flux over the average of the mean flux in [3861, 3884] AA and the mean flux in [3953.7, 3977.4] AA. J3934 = 3939.59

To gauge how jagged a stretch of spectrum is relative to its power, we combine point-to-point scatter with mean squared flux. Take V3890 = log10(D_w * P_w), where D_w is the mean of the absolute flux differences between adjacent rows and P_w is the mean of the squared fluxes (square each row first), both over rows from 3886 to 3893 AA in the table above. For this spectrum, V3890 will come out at 2.07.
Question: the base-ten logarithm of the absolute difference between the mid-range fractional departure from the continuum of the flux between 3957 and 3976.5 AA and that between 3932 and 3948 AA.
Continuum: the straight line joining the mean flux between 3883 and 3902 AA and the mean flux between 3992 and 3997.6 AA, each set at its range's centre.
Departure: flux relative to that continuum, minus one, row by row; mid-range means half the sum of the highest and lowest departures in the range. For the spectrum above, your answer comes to -1.8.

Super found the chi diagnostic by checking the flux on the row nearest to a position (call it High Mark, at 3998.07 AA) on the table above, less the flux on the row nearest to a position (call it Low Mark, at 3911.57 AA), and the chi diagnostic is 2.6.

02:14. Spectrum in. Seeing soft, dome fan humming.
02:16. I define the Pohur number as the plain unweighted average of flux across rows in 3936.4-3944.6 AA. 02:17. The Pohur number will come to 12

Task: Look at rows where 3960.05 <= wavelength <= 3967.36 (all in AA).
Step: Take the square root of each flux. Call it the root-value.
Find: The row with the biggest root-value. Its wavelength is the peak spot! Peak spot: 3960.51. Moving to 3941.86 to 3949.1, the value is 3948.67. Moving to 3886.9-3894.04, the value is 3893.59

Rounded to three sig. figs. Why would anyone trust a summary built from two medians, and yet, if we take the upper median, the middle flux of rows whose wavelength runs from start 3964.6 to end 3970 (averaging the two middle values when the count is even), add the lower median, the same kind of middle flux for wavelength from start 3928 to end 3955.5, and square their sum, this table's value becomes 473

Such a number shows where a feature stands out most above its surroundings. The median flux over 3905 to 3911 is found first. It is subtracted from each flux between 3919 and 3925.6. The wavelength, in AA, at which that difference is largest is 3919.68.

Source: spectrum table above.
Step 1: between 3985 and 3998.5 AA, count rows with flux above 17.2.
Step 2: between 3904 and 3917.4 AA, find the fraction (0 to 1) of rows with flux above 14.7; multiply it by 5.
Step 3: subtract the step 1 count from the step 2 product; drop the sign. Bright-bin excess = 10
